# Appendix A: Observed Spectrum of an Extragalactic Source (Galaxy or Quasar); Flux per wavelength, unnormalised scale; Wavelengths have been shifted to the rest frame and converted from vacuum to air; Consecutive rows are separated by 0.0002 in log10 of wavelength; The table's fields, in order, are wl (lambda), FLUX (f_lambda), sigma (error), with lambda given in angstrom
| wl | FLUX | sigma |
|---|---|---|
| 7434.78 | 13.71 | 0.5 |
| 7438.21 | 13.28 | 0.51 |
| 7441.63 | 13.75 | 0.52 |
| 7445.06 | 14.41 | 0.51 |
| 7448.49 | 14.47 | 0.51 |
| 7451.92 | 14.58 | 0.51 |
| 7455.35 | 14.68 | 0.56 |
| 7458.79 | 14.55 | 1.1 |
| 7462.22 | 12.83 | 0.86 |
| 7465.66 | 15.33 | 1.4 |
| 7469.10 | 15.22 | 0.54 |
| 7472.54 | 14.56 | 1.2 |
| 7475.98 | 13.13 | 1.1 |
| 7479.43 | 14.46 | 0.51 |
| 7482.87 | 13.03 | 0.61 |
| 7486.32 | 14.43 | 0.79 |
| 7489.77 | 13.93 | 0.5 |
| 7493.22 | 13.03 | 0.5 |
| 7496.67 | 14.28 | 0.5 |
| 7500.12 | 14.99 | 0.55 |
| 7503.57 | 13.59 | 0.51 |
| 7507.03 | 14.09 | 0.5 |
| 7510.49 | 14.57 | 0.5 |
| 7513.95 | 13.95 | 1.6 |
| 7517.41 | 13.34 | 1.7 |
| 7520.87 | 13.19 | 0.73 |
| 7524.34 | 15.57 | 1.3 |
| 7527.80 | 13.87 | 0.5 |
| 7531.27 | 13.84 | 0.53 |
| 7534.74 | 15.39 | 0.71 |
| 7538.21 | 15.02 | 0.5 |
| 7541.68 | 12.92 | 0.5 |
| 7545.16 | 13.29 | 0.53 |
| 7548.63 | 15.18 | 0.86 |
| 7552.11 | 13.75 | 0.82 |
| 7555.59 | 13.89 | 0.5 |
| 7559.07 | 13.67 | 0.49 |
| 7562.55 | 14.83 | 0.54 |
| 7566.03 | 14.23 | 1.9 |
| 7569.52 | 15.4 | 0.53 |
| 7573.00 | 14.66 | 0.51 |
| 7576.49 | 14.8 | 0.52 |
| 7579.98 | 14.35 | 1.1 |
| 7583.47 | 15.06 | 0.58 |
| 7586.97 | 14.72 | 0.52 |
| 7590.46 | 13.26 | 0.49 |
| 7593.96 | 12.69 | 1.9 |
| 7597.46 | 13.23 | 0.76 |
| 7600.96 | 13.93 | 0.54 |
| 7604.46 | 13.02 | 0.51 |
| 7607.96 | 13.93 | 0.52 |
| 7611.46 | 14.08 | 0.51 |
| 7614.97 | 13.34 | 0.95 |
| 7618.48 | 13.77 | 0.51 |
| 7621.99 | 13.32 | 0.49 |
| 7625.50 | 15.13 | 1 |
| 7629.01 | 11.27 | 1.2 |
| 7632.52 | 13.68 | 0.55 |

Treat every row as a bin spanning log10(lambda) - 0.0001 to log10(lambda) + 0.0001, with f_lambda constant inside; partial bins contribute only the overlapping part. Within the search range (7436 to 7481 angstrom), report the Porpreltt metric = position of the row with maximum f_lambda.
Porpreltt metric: 7465.66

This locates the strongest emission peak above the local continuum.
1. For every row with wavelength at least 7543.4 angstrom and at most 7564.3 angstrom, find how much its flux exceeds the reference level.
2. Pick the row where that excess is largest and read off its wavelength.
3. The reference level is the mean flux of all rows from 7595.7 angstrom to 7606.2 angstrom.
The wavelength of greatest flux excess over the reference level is 7548.63 angstrom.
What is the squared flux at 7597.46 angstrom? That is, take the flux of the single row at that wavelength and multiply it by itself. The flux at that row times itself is 175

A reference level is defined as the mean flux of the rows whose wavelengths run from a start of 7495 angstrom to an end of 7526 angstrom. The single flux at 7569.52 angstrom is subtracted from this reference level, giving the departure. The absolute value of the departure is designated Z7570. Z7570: 1.2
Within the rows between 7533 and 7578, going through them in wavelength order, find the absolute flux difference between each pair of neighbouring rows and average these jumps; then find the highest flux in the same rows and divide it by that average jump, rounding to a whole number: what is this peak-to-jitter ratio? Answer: 18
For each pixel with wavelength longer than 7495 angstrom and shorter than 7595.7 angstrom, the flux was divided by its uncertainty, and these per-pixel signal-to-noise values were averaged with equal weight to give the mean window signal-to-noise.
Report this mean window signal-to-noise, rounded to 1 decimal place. 22.6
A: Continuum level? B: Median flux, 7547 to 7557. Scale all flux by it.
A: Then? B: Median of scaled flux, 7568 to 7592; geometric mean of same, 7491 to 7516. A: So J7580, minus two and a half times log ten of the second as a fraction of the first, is 0.05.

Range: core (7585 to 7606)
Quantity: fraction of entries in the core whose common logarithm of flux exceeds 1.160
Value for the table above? 0.2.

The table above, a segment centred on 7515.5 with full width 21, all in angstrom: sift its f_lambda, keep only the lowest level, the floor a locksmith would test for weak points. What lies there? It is 13.19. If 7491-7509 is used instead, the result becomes 13.03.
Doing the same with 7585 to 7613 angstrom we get 12.69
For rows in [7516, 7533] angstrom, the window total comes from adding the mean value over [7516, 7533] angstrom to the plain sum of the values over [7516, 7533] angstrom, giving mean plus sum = 83.8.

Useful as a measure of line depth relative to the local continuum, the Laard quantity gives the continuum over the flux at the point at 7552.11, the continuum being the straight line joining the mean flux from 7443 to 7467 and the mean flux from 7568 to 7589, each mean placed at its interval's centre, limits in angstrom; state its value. 1.07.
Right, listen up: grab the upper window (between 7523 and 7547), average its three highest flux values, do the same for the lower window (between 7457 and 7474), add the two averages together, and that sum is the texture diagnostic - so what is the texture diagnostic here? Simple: 30.4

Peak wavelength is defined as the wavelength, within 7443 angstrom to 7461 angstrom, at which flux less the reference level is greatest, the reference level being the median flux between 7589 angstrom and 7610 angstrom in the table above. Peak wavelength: 7455.35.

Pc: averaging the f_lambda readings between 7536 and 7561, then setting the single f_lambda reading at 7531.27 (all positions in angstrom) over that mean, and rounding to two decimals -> 0.99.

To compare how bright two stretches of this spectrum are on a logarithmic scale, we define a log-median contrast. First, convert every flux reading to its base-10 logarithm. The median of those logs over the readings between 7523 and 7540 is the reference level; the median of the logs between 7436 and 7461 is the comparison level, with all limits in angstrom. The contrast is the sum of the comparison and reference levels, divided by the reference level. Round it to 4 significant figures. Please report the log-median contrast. 1.986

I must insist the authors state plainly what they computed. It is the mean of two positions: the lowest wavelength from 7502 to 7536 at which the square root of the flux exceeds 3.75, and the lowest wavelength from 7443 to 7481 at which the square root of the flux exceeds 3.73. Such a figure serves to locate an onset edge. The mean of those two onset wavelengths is 7476.0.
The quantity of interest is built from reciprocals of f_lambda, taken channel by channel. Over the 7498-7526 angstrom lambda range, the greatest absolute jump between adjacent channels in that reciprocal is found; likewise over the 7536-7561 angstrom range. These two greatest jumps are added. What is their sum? 0.022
